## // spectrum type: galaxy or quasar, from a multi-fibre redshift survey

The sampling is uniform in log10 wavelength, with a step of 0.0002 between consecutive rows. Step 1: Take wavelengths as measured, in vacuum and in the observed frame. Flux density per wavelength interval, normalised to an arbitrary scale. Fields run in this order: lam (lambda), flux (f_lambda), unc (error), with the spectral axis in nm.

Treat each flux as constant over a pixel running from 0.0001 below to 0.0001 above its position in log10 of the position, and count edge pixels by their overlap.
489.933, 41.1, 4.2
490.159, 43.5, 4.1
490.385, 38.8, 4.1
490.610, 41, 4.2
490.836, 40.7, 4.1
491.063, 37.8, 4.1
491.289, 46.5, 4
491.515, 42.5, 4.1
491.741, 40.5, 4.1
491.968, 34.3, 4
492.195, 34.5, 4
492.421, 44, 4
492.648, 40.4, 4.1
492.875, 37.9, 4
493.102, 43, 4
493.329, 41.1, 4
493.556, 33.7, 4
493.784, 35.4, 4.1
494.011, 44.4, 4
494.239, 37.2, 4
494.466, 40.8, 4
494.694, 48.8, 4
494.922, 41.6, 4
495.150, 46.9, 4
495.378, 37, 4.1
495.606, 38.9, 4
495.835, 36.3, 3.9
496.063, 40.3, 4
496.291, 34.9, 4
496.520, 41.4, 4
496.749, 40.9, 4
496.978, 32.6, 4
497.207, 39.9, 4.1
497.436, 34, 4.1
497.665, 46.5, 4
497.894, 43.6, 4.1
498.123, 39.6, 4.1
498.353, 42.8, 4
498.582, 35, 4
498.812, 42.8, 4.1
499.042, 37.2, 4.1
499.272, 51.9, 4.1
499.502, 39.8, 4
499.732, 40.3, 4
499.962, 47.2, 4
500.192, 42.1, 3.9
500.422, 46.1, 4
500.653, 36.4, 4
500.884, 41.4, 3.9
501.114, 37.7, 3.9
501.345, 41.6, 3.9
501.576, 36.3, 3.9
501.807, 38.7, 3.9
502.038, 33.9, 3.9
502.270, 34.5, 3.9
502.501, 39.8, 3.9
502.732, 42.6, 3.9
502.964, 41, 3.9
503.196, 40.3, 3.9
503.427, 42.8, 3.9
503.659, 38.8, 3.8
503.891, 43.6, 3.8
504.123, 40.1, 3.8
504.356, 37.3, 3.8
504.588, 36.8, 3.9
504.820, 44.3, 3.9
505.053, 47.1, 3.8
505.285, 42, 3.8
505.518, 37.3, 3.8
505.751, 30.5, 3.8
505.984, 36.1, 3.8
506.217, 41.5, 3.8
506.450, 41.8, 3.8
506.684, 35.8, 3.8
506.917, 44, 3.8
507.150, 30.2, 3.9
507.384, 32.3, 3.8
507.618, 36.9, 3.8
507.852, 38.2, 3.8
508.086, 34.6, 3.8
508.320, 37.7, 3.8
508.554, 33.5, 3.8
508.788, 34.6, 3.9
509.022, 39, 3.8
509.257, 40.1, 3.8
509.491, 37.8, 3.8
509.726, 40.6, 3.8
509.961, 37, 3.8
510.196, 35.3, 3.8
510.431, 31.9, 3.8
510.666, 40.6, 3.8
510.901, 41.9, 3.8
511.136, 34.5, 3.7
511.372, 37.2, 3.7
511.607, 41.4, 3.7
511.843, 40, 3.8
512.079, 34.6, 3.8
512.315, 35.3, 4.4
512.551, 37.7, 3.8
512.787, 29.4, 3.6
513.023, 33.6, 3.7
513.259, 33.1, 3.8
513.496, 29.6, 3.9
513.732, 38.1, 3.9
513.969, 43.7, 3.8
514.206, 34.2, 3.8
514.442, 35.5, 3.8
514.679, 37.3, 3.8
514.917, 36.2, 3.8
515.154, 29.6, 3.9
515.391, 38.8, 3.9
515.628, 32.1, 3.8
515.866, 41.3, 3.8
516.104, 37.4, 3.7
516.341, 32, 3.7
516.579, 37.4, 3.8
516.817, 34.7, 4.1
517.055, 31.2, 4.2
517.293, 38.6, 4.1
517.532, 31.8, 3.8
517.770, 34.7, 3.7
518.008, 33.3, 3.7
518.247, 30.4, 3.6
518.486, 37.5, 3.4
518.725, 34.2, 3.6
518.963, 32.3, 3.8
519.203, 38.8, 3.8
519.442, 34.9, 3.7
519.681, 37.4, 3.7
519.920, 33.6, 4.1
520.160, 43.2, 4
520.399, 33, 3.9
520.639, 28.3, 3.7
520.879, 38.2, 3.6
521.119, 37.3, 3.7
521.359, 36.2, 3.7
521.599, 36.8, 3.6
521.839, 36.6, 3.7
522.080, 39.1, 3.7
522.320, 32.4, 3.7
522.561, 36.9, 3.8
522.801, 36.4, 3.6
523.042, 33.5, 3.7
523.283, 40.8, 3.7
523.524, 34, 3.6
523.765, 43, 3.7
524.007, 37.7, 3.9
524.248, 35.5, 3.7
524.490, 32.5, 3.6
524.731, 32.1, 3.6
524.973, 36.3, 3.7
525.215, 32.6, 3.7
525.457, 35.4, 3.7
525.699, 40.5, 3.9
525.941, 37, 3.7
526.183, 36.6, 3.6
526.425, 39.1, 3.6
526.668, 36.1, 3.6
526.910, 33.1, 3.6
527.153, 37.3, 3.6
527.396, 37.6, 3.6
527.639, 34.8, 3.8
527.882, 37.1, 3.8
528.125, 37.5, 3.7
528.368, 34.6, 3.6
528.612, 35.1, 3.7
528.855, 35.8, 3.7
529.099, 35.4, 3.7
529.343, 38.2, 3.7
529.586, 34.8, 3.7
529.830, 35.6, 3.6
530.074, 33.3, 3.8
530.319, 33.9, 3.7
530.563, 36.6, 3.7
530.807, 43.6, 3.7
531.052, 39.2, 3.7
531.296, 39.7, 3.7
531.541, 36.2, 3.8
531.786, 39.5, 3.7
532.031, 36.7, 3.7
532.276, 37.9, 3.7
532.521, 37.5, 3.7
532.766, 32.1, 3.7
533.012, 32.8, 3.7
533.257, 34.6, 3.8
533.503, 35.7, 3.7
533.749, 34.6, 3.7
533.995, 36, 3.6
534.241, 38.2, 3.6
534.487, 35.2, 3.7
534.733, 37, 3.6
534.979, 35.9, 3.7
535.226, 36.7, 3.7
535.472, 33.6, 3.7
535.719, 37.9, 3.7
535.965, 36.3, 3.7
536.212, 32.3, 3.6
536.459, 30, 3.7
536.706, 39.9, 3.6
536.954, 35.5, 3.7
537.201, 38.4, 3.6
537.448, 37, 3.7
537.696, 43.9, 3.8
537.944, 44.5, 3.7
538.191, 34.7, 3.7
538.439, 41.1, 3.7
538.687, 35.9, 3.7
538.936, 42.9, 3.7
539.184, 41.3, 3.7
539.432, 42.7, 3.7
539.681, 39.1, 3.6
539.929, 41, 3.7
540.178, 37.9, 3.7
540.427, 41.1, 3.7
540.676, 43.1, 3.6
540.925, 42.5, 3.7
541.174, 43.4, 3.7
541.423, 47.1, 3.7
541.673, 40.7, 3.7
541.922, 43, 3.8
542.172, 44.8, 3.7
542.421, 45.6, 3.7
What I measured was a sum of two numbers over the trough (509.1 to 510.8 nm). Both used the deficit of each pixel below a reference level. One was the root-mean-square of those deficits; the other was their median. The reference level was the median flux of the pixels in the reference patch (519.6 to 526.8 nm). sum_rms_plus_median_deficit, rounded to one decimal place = 1.9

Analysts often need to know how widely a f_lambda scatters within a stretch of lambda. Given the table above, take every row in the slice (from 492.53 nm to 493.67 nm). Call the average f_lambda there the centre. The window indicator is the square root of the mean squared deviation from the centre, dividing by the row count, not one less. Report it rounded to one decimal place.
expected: 3.2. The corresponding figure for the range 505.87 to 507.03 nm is 3.3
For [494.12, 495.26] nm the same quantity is 4.2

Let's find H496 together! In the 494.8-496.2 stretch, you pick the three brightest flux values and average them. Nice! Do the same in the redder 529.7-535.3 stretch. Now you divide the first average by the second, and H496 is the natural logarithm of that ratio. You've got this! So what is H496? 0.048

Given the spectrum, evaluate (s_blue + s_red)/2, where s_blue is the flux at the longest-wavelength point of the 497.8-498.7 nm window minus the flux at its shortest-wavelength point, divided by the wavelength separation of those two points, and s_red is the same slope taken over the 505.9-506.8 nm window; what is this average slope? -6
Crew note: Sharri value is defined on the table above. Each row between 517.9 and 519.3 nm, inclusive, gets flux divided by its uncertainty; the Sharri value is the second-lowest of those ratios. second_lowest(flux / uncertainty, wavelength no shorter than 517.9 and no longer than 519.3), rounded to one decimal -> 8.5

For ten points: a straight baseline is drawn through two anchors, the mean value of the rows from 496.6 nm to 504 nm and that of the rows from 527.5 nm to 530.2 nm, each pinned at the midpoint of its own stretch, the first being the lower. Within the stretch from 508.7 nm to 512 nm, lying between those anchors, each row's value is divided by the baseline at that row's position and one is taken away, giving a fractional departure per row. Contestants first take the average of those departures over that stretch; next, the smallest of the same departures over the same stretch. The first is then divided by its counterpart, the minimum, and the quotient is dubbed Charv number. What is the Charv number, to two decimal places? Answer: 0.11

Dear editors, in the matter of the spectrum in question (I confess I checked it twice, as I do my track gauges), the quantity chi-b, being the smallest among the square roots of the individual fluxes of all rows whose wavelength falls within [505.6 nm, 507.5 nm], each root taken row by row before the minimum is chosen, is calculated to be 5.50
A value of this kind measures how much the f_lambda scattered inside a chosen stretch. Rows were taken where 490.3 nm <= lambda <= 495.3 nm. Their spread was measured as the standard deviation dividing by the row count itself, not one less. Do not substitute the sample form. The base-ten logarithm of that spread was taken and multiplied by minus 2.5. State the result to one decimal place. -1.5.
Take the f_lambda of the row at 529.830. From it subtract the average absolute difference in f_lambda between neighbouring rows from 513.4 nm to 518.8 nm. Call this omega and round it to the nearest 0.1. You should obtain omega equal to 30.5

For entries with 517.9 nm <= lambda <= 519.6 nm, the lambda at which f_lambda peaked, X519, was 519.203 nm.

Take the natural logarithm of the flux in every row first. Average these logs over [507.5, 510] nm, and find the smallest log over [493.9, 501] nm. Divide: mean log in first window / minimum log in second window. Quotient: 1.04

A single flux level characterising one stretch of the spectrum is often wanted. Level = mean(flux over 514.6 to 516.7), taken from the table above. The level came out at 35.8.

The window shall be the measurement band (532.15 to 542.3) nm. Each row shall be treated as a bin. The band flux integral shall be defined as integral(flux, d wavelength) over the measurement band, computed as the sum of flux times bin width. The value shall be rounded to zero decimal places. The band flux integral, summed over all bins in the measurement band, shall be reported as 390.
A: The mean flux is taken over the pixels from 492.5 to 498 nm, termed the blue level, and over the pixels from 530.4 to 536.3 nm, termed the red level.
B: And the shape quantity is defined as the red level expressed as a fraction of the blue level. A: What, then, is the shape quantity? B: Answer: 0.91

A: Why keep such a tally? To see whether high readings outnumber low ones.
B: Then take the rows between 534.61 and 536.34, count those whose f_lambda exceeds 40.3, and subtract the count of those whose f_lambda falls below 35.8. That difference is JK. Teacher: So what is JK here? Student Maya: -2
